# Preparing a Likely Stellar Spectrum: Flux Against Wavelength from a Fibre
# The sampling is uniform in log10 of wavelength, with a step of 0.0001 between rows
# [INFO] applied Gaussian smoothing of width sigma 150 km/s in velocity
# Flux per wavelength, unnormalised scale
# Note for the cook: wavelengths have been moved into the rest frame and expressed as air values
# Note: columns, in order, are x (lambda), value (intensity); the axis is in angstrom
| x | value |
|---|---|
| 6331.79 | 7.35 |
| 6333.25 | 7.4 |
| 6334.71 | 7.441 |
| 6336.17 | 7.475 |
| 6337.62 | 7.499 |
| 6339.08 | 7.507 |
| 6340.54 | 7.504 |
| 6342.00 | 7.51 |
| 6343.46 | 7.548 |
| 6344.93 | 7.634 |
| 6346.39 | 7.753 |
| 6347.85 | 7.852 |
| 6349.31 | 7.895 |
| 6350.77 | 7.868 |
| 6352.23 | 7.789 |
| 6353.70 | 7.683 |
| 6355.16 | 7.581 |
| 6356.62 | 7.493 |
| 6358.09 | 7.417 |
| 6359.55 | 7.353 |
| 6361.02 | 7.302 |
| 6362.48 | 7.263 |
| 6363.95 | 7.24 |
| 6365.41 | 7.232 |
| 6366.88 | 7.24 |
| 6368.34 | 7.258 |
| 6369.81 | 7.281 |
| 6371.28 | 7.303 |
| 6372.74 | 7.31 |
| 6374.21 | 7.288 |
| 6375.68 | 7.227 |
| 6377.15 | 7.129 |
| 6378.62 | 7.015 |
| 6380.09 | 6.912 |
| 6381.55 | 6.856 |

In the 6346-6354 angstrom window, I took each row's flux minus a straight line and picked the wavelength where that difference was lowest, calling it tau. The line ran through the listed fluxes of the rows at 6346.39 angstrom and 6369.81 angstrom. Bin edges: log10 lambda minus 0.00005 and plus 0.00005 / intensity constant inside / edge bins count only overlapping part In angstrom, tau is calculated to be 6346.39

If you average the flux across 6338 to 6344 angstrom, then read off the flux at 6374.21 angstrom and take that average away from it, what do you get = -0.2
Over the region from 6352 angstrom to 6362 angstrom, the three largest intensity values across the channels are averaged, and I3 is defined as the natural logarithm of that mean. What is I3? 2.04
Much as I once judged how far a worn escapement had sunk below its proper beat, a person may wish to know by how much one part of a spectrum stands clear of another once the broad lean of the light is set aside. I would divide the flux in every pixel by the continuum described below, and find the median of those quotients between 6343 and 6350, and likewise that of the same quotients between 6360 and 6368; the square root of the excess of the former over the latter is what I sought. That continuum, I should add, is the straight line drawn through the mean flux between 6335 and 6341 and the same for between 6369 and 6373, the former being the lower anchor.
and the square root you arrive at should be 0.23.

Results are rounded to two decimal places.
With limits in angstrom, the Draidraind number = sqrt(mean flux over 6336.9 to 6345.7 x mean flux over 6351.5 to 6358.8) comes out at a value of 7.56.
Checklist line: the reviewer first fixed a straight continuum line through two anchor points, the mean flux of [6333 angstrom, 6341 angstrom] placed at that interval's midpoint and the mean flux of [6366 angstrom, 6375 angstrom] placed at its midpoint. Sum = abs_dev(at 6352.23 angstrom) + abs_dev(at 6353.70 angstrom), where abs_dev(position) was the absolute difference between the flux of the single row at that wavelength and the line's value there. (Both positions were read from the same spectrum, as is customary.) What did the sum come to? 0.71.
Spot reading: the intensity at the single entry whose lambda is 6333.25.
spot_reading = 7.4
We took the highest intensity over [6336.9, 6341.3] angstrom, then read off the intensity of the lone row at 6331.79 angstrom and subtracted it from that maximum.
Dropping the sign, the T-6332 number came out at 0.16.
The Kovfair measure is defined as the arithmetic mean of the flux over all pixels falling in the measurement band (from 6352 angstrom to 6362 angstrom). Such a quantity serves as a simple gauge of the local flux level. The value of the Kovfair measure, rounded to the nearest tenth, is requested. 7.5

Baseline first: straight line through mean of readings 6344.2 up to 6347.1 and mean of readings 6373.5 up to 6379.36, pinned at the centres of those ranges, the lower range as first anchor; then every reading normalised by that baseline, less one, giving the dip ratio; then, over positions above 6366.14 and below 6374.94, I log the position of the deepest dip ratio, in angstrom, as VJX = 6366.88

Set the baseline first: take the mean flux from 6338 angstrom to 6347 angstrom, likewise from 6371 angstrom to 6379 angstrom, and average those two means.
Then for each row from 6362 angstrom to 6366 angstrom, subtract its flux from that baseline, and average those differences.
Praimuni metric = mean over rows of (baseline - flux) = 0.15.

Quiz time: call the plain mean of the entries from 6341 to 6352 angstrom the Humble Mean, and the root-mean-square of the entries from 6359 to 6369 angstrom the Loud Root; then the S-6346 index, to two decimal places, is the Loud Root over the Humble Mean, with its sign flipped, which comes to -0.94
